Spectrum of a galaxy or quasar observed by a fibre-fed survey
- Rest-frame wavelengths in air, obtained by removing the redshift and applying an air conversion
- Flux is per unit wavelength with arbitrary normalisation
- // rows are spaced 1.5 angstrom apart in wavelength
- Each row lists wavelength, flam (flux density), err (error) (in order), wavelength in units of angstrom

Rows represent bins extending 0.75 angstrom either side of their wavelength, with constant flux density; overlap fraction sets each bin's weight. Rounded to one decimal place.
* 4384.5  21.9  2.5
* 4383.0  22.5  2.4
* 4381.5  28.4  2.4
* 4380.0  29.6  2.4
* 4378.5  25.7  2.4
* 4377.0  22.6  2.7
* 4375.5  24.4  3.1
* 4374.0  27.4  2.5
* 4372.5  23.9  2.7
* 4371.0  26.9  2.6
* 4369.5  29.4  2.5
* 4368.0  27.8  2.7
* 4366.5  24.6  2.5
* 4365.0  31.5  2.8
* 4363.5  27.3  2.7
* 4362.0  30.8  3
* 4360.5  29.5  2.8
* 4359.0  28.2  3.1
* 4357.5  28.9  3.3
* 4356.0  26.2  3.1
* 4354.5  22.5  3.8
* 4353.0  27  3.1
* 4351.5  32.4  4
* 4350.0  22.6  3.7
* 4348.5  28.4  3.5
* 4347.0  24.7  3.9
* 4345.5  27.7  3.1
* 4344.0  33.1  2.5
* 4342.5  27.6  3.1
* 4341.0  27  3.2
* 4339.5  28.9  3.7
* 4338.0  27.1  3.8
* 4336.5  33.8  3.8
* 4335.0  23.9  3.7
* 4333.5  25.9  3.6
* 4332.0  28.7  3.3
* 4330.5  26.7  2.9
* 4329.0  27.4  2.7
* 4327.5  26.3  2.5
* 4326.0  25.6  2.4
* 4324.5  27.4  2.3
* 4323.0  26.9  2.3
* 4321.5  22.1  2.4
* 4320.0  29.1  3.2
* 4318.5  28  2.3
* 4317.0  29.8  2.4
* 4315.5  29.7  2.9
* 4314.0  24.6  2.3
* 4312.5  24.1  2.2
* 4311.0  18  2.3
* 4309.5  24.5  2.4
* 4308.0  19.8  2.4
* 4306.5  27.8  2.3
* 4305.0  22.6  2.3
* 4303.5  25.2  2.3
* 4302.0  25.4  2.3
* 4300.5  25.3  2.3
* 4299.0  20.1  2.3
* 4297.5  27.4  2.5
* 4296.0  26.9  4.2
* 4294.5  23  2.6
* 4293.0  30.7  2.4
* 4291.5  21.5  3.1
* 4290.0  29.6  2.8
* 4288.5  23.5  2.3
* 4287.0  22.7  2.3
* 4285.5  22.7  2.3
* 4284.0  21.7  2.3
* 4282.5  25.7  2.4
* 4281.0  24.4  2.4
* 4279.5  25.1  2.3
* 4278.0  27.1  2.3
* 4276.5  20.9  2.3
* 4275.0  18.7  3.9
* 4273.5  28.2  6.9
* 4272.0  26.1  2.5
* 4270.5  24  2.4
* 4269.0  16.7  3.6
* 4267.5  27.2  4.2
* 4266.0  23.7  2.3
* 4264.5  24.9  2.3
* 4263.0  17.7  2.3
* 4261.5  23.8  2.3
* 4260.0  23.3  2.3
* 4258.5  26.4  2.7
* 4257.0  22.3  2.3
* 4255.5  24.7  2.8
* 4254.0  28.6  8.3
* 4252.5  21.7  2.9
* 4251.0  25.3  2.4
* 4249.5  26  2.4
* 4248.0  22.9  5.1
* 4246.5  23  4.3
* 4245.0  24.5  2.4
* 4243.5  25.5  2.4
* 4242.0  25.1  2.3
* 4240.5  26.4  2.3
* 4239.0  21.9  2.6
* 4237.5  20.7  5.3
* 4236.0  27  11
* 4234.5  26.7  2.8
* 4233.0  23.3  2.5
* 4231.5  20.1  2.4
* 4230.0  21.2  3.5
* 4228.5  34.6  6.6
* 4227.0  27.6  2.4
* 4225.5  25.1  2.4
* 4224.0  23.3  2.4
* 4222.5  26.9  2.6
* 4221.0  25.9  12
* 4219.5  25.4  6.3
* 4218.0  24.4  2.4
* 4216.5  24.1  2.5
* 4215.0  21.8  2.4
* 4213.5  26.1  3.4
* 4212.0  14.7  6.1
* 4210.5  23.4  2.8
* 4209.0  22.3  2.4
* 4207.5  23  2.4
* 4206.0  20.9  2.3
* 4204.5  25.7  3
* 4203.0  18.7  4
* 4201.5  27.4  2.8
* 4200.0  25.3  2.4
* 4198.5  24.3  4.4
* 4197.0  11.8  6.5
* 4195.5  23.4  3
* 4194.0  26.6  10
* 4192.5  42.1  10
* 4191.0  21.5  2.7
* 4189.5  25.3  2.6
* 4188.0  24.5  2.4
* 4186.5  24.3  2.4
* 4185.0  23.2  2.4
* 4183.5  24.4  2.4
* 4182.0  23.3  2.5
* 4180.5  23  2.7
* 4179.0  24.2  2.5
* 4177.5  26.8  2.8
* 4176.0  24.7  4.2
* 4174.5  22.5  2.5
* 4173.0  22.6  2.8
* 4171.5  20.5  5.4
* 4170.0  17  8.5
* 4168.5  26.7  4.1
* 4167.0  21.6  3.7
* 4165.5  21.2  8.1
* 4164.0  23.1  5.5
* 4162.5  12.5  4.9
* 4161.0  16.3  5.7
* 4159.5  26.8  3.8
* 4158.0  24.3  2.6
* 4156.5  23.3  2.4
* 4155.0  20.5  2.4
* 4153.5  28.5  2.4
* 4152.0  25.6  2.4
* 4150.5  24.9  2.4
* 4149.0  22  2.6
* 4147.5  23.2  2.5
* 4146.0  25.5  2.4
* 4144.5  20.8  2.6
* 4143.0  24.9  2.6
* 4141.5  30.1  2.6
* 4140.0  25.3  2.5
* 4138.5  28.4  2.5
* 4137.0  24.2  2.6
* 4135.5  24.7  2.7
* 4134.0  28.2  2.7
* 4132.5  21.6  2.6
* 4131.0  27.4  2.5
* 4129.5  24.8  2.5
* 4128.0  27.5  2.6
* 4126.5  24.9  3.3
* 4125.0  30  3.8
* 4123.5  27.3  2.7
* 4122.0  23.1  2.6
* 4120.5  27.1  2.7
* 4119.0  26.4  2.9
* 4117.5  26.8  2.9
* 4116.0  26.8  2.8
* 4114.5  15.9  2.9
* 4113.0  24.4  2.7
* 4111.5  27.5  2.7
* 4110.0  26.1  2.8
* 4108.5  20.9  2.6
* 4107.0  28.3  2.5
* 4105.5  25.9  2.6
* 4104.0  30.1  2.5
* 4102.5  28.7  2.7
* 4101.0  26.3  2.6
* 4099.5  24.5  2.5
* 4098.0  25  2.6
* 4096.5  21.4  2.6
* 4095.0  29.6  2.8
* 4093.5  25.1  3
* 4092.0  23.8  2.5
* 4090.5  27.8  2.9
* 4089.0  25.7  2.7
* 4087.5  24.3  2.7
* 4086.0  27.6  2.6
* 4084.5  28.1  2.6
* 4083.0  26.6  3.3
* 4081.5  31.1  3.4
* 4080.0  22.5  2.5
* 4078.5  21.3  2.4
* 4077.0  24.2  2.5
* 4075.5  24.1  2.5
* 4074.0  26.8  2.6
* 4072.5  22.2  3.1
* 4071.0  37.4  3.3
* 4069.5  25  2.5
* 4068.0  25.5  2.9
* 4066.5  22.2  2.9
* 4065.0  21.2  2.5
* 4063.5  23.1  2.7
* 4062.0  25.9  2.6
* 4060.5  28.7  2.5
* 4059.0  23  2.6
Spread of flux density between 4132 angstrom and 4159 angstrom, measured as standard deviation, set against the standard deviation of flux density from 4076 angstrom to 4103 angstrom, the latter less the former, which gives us 0.0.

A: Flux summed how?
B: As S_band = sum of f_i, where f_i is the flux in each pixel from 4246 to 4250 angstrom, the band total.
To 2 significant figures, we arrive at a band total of 72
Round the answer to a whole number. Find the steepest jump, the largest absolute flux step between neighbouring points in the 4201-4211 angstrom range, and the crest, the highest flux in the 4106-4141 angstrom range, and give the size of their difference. 21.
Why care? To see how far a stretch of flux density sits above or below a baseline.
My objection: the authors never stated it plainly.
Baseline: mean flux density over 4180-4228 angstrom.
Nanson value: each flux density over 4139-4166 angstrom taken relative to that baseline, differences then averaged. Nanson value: -0.8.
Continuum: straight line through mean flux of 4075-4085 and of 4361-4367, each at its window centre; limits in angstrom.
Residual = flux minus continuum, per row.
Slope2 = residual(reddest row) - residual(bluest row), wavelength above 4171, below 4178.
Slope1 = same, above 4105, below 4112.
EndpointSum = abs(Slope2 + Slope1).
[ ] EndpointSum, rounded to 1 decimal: 7.8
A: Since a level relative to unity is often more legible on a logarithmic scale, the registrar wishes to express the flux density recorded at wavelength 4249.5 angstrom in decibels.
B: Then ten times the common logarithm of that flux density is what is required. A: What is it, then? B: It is 14.1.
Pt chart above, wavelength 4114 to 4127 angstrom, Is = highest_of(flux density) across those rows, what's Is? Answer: 30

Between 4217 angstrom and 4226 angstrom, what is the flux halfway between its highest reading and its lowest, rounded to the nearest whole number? 25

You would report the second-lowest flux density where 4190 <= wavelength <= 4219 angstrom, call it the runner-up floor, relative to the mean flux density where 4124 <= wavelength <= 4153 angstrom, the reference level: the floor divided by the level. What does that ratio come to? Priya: 0.58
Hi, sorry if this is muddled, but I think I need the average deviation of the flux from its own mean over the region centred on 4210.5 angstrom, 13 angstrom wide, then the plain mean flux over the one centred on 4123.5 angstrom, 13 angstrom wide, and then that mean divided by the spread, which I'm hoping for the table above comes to 12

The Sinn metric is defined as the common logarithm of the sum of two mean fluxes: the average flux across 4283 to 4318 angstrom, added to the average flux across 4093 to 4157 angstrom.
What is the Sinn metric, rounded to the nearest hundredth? 1.70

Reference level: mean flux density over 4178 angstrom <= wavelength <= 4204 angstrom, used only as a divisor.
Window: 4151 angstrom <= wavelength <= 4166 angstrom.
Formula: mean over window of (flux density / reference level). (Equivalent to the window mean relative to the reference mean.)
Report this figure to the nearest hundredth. 0.91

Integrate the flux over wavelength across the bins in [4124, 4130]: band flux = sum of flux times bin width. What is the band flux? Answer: 161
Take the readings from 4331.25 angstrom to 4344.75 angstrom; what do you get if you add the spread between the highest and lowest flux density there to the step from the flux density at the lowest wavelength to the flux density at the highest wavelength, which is 14.3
